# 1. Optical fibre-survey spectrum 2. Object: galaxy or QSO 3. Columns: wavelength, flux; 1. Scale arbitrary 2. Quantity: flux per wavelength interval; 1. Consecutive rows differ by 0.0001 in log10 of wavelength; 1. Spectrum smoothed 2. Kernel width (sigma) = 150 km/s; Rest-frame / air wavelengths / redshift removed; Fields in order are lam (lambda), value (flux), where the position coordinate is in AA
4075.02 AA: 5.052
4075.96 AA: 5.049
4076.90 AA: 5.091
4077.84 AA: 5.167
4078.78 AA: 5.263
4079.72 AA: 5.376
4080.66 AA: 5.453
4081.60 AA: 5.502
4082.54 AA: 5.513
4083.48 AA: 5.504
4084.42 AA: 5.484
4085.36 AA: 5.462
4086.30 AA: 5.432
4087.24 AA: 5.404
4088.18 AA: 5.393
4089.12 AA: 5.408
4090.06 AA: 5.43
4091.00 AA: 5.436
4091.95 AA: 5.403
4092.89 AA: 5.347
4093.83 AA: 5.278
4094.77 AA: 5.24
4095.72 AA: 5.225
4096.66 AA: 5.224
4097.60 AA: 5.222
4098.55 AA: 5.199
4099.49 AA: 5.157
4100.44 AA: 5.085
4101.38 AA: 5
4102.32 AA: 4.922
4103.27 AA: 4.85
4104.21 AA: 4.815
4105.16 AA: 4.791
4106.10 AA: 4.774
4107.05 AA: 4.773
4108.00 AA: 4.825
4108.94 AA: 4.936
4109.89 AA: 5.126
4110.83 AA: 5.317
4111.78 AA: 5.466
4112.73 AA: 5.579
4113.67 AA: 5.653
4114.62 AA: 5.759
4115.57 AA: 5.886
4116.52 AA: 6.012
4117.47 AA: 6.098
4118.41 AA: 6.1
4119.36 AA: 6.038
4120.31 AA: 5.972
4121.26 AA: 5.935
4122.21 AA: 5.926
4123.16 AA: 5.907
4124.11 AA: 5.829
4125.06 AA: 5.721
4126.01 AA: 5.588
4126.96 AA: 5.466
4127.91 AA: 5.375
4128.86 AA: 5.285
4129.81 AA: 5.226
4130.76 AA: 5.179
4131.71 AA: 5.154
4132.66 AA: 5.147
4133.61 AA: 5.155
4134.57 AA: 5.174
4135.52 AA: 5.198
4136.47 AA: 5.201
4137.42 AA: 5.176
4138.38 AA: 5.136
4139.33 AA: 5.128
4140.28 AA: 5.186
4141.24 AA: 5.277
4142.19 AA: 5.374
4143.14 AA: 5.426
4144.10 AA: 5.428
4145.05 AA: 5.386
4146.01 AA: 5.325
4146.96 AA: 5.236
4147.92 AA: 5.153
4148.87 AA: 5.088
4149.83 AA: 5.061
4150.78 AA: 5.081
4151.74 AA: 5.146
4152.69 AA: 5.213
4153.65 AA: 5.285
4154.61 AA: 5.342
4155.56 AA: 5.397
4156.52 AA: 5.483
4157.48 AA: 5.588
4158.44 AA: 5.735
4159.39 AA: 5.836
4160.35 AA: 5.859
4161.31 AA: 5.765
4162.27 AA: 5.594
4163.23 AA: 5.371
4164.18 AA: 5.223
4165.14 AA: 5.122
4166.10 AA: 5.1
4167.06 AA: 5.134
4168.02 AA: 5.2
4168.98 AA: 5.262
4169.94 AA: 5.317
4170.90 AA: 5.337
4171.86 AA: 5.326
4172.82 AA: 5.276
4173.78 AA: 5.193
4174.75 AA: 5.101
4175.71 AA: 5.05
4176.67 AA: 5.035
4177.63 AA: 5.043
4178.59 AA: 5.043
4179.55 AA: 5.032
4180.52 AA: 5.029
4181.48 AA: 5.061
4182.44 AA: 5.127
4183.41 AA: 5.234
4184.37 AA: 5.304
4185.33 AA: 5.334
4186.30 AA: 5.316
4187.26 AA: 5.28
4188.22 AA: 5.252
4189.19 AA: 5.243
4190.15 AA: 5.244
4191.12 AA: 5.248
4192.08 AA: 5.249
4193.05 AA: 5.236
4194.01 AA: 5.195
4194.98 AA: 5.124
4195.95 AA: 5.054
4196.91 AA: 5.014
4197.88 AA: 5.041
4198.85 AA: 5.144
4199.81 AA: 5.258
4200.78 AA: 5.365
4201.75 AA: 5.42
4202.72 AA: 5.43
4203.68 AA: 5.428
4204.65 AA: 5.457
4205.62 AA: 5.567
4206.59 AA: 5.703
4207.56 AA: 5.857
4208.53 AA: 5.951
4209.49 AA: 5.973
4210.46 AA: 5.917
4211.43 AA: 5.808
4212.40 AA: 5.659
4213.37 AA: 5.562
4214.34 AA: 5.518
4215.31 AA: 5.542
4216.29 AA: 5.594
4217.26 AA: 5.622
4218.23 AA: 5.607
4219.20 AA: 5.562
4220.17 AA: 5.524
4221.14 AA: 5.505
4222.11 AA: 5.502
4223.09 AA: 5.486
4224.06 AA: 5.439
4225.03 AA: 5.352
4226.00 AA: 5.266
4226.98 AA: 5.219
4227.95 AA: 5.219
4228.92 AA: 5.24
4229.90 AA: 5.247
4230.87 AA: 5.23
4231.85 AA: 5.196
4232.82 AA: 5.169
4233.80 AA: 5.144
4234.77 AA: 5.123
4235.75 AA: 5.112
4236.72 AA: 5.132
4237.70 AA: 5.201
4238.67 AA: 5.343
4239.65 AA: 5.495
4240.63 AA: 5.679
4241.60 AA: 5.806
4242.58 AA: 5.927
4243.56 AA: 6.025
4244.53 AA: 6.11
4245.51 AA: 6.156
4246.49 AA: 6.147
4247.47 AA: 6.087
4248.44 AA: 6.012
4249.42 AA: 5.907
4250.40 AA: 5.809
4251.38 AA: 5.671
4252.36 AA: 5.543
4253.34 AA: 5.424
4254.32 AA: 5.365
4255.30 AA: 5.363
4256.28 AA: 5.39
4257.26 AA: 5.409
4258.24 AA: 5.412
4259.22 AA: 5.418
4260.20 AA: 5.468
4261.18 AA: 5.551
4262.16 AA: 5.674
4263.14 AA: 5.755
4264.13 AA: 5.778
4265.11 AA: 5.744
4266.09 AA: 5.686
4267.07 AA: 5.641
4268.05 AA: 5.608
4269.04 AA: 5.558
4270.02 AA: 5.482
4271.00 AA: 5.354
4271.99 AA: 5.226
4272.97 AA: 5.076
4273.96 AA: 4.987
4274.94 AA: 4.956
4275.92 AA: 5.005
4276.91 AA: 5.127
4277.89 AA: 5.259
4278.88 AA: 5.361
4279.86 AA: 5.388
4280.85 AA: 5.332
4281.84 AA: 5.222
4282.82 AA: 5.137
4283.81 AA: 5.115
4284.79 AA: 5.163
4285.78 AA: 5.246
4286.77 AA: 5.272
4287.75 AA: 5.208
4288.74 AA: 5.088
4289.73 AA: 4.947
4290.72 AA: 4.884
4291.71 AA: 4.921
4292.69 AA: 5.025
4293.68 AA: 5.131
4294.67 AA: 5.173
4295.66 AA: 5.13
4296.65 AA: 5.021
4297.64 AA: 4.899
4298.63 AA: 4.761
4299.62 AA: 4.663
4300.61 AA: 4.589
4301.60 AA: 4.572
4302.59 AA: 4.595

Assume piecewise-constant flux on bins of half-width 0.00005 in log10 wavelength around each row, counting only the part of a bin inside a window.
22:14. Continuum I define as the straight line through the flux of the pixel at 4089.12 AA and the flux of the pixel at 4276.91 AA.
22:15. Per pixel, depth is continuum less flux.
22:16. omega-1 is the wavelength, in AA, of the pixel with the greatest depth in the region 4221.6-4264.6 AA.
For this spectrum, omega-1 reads 4235.75 AA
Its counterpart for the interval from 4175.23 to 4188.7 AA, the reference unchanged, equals 4180.52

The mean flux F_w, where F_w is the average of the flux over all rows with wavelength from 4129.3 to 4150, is 5.22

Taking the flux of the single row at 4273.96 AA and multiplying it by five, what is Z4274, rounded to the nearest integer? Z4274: 25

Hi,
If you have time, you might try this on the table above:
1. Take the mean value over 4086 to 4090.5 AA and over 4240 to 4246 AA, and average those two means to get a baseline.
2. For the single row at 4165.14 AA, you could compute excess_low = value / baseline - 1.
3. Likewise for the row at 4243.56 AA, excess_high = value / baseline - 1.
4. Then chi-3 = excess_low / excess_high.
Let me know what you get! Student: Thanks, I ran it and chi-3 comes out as -1.6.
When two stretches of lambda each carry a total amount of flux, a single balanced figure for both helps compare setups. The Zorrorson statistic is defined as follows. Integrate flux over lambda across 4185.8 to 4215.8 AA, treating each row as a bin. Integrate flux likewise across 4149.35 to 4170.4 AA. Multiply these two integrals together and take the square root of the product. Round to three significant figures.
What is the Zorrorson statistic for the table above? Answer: 136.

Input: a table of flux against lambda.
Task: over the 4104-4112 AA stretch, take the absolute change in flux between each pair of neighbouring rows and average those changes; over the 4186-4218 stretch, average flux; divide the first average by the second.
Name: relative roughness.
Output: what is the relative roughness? 0.017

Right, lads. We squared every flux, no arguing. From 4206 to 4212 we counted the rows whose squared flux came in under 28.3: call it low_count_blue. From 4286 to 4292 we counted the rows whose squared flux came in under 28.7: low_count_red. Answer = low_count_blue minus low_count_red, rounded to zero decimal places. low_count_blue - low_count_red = -6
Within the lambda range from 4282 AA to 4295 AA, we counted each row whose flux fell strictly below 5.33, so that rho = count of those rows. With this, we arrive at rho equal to 13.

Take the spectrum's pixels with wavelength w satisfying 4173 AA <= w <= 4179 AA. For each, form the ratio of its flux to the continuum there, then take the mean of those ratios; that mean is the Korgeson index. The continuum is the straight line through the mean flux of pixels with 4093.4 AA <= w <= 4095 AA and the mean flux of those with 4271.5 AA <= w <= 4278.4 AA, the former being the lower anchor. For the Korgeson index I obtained 0.980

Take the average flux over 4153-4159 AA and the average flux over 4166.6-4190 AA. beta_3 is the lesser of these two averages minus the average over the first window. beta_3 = -0.28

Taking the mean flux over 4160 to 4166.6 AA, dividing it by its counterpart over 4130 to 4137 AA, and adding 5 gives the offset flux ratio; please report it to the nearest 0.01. 6.05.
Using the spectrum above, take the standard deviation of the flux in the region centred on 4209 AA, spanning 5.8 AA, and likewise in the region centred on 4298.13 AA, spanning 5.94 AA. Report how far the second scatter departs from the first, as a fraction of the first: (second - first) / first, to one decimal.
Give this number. 1.1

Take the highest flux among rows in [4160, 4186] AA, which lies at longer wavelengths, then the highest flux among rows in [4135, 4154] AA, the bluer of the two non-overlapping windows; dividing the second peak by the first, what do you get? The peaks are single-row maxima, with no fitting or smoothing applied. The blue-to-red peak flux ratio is 0.93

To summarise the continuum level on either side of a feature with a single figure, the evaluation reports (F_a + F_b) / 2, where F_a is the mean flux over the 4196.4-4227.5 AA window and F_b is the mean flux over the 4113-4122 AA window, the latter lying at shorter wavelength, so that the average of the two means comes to 5.72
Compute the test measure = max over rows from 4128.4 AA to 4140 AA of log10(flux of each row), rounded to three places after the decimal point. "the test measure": 0.723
